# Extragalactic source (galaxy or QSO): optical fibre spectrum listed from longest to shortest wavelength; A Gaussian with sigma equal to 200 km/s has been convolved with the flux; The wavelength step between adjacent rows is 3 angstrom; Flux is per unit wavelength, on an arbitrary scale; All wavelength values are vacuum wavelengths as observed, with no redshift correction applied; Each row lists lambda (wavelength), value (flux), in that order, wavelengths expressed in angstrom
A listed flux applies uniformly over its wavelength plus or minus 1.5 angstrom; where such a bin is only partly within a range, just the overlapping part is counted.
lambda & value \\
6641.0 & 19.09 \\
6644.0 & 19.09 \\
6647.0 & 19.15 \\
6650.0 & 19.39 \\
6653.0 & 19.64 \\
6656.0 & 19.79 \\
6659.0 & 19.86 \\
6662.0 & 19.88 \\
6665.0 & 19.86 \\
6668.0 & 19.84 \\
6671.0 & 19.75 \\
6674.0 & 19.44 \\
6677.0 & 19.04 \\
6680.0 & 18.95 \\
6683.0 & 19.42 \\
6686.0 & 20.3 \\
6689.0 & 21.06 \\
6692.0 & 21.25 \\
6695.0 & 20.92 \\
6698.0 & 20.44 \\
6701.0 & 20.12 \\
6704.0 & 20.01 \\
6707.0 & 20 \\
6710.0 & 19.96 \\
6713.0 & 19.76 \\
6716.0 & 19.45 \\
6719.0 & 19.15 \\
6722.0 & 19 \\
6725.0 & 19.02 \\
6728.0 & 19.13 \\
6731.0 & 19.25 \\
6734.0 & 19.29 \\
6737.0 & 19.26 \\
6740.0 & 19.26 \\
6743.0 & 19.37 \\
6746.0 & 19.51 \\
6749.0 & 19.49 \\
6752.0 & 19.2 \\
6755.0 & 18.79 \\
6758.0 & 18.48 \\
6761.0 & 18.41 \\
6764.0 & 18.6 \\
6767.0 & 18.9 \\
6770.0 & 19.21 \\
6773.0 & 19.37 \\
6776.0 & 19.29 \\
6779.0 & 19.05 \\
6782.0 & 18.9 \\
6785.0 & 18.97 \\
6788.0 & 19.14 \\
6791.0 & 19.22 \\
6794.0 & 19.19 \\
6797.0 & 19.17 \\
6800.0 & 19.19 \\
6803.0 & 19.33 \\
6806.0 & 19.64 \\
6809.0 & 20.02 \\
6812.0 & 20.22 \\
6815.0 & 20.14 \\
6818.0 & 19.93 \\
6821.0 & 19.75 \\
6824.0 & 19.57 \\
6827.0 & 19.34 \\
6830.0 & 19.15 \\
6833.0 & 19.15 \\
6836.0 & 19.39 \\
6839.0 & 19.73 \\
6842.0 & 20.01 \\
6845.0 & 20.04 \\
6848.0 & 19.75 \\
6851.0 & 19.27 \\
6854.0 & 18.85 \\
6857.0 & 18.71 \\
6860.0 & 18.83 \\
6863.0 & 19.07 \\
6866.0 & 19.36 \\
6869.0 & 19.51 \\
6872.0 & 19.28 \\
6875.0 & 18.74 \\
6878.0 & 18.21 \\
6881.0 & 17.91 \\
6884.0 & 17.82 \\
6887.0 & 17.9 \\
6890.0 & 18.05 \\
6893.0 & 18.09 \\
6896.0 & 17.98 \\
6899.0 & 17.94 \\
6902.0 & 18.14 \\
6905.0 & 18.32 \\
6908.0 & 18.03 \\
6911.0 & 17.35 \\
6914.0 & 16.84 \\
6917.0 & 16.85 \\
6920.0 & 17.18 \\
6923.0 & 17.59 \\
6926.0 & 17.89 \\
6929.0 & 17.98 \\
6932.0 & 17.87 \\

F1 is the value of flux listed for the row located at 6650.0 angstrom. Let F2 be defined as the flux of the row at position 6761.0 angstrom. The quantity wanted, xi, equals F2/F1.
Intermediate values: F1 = 19.39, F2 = 18.41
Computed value 0.95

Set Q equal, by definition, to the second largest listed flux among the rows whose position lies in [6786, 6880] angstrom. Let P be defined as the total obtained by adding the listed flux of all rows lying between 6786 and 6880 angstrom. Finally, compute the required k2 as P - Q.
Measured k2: 581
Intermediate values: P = 601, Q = 20.14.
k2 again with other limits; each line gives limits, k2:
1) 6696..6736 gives 234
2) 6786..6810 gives 135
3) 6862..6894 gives 185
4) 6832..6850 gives 98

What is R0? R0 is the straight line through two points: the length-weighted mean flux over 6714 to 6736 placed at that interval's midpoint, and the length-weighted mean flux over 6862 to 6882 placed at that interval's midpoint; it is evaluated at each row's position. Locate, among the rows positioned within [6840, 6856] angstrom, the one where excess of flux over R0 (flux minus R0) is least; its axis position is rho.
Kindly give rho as 6854.0 angstrom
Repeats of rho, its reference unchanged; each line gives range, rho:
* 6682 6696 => 6683.0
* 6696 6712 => 6710.0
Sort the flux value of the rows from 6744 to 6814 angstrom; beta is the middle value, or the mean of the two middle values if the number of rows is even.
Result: 19.2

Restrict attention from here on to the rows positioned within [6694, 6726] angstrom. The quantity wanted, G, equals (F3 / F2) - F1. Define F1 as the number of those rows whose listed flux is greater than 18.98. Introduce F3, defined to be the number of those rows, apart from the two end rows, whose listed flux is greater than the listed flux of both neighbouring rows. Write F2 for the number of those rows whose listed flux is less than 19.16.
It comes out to -11.0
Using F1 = 11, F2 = 3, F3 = 0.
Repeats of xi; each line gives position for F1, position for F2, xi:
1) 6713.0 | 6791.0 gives 0.97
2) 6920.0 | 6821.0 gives 1.15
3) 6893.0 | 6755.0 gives 1.04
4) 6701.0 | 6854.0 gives 0.94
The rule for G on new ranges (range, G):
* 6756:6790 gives -4.9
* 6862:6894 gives -3.9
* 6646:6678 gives -10.5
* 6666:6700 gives -9.5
